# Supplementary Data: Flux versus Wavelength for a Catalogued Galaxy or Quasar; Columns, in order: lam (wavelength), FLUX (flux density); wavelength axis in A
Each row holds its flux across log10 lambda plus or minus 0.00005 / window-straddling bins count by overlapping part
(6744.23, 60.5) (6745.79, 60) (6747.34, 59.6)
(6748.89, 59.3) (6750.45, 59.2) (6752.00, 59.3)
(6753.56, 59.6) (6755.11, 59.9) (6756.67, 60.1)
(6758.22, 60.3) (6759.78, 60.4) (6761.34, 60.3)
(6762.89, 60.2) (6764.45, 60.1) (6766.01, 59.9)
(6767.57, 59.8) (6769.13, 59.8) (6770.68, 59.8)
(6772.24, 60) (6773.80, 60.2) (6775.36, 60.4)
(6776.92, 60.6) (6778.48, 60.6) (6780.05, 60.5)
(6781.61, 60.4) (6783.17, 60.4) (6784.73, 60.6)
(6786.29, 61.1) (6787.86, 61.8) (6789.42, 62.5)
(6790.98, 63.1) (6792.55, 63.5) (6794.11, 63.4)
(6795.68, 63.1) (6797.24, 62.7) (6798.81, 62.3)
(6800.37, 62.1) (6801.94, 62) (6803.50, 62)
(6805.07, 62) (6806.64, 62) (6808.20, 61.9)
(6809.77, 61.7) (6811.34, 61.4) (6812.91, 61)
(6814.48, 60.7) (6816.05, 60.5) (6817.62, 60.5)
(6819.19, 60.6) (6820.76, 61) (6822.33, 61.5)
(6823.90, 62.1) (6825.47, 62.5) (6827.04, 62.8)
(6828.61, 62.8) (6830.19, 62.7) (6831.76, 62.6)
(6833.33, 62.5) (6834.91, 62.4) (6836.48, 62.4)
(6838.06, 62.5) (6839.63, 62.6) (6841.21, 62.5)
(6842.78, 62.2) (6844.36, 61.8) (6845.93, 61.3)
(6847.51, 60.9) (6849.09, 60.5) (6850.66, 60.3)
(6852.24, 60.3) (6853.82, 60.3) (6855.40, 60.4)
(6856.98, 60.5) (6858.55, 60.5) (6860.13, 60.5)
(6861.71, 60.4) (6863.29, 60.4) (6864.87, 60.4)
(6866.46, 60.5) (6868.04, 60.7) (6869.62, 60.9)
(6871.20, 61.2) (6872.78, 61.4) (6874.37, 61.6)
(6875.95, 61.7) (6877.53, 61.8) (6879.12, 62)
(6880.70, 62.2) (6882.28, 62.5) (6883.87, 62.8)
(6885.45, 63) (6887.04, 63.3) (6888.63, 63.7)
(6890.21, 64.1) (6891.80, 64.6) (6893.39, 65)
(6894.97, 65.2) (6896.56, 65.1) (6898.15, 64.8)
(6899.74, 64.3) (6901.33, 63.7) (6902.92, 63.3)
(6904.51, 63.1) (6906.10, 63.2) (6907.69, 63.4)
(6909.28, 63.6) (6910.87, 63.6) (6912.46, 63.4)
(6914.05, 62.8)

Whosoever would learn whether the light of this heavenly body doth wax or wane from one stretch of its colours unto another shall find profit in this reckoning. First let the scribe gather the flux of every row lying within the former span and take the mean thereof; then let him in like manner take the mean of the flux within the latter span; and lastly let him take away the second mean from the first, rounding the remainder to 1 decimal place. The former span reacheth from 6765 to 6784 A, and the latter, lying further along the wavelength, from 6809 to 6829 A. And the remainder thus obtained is -1.3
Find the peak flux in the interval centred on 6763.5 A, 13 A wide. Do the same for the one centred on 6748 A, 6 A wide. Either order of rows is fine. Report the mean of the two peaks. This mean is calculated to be 60.2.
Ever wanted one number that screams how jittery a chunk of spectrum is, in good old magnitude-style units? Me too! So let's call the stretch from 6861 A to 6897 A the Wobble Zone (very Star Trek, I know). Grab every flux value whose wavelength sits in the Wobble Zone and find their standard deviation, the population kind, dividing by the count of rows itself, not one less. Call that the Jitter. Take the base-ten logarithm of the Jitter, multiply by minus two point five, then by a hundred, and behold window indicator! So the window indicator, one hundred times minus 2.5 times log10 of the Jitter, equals -50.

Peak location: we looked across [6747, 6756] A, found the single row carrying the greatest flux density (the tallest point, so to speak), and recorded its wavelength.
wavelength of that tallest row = 6755.11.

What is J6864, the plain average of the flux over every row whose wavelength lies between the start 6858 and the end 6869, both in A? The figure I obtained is 60.5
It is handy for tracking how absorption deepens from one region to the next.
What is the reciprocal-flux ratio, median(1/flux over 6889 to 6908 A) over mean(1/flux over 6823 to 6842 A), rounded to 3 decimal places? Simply 0.974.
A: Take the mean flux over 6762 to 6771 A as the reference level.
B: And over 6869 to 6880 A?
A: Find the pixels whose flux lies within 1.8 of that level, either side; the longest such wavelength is 6875.95 A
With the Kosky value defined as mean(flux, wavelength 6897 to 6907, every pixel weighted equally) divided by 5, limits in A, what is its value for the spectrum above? 12.7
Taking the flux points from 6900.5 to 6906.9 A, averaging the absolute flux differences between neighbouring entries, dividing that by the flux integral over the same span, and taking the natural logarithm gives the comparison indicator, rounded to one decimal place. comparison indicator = -7.5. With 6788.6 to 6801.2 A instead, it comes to -7.7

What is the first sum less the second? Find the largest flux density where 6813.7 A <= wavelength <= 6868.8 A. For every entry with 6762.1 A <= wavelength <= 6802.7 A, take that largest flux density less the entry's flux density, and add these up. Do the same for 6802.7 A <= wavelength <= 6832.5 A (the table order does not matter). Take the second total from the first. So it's 21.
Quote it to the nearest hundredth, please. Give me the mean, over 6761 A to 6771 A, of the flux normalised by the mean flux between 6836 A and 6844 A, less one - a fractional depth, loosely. -0.04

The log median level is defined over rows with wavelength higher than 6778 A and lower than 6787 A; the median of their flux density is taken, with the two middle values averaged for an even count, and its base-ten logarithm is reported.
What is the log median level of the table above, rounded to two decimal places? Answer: 1.78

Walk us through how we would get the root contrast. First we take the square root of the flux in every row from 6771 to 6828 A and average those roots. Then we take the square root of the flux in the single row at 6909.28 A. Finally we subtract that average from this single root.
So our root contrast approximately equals 0.13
